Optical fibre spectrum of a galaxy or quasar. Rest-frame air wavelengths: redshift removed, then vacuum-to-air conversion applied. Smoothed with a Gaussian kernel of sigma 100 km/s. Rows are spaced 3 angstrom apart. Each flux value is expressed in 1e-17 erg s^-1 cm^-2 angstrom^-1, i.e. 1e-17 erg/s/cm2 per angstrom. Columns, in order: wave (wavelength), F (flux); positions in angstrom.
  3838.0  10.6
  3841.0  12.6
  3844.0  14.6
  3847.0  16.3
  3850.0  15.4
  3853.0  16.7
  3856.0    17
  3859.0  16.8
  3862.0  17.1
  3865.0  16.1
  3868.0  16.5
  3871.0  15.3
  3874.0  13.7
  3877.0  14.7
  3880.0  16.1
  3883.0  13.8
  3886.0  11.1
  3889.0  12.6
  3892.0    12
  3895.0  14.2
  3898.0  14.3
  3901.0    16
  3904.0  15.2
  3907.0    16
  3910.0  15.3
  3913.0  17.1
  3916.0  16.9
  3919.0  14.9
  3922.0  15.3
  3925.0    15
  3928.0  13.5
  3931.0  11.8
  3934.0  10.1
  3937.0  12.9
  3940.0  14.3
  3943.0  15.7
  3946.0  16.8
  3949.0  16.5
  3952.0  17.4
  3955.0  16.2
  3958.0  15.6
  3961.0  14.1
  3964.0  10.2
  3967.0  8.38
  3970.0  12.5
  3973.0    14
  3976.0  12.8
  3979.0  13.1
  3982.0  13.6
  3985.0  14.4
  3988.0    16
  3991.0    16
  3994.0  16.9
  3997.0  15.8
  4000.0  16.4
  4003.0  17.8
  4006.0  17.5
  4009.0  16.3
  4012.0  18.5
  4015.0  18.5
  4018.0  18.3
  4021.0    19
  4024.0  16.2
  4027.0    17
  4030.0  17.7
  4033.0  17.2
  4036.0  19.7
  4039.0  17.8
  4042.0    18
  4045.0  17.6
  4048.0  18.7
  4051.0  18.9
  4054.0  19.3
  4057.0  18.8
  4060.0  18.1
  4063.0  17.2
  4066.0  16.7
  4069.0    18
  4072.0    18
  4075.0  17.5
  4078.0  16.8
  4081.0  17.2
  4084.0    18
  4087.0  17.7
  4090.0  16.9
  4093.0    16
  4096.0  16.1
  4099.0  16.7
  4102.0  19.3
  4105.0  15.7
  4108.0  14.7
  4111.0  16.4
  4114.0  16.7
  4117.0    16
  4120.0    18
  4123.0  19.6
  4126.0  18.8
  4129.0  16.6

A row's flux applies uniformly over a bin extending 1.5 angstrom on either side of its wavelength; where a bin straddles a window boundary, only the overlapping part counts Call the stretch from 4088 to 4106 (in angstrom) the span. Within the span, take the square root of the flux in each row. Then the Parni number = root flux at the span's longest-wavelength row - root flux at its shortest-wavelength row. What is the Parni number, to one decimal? -0.1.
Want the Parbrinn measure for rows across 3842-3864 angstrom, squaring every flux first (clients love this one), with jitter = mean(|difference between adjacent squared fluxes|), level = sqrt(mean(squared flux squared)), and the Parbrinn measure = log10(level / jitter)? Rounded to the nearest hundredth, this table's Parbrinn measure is 1.03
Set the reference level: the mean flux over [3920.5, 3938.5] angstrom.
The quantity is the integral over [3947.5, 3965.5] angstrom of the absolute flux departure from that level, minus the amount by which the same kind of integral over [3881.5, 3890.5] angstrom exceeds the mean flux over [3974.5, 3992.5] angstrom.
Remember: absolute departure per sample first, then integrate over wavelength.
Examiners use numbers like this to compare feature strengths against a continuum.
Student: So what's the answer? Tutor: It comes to 56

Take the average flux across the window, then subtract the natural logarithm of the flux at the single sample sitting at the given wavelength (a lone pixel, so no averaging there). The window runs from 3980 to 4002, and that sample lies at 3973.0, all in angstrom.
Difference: 12.9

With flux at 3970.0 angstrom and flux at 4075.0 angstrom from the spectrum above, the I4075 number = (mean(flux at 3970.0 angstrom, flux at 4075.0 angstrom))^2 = 225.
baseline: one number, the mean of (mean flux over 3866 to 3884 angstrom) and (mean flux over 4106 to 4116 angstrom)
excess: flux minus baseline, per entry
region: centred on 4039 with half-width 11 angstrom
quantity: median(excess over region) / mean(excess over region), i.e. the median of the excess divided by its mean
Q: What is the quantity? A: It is 0.89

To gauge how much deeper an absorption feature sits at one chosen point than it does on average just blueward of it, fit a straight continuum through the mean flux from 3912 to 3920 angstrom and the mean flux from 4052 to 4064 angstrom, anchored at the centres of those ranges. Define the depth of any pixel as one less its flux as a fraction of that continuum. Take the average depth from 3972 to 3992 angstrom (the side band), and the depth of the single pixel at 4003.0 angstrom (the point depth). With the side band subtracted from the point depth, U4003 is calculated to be -0.2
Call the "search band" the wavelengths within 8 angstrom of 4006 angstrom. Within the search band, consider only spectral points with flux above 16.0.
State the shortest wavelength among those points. 4000.0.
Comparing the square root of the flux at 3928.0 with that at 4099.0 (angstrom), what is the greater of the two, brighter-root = 4.09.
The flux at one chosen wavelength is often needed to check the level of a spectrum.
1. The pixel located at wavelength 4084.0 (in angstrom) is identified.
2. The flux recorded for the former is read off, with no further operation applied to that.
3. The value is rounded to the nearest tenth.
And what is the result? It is 18.0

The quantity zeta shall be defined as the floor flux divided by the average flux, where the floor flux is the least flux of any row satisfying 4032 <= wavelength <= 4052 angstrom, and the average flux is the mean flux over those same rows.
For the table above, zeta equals 0.94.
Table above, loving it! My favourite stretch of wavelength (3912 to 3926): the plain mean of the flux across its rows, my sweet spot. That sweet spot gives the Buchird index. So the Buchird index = 15.8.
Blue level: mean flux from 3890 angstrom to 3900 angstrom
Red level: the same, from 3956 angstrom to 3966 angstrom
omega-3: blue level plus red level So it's 26.8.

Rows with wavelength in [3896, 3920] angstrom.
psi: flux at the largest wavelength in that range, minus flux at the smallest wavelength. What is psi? 0.6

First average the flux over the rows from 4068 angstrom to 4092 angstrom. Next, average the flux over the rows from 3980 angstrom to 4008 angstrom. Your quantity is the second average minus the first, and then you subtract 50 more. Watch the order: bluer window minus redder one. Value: -51.5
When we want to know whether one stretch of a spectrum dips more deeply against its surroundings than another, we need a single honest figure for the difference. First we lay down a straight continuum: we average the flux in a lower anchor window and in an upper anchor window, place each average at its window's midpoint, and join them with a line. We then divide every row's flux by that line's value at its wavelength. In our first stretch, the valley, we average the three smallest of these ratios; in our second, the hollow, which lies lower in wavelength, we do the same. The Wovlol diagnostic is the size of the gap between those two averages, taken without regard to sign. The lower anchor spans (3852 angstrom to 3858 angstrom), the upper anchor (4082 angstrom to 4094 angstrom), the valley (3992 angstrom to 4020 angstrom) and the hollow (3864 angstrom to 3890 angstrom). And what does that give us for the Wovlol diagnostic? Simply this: 0.21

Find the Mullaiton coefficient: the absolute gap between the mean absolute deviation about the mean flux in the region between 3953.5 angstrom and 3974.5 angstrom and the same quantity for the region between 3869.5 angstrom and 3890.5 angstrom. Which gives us 1.00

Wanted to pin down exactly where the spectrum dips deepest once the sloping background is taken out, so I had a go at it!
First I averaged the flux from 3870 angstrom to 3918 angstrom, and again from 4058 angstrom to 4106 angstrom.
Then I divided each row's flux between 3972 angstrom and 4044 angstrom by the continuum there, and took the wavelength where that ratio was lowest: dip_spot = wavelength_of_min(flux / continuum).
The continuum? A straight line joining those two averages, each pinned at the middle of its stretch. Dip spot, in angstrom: 3976.0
